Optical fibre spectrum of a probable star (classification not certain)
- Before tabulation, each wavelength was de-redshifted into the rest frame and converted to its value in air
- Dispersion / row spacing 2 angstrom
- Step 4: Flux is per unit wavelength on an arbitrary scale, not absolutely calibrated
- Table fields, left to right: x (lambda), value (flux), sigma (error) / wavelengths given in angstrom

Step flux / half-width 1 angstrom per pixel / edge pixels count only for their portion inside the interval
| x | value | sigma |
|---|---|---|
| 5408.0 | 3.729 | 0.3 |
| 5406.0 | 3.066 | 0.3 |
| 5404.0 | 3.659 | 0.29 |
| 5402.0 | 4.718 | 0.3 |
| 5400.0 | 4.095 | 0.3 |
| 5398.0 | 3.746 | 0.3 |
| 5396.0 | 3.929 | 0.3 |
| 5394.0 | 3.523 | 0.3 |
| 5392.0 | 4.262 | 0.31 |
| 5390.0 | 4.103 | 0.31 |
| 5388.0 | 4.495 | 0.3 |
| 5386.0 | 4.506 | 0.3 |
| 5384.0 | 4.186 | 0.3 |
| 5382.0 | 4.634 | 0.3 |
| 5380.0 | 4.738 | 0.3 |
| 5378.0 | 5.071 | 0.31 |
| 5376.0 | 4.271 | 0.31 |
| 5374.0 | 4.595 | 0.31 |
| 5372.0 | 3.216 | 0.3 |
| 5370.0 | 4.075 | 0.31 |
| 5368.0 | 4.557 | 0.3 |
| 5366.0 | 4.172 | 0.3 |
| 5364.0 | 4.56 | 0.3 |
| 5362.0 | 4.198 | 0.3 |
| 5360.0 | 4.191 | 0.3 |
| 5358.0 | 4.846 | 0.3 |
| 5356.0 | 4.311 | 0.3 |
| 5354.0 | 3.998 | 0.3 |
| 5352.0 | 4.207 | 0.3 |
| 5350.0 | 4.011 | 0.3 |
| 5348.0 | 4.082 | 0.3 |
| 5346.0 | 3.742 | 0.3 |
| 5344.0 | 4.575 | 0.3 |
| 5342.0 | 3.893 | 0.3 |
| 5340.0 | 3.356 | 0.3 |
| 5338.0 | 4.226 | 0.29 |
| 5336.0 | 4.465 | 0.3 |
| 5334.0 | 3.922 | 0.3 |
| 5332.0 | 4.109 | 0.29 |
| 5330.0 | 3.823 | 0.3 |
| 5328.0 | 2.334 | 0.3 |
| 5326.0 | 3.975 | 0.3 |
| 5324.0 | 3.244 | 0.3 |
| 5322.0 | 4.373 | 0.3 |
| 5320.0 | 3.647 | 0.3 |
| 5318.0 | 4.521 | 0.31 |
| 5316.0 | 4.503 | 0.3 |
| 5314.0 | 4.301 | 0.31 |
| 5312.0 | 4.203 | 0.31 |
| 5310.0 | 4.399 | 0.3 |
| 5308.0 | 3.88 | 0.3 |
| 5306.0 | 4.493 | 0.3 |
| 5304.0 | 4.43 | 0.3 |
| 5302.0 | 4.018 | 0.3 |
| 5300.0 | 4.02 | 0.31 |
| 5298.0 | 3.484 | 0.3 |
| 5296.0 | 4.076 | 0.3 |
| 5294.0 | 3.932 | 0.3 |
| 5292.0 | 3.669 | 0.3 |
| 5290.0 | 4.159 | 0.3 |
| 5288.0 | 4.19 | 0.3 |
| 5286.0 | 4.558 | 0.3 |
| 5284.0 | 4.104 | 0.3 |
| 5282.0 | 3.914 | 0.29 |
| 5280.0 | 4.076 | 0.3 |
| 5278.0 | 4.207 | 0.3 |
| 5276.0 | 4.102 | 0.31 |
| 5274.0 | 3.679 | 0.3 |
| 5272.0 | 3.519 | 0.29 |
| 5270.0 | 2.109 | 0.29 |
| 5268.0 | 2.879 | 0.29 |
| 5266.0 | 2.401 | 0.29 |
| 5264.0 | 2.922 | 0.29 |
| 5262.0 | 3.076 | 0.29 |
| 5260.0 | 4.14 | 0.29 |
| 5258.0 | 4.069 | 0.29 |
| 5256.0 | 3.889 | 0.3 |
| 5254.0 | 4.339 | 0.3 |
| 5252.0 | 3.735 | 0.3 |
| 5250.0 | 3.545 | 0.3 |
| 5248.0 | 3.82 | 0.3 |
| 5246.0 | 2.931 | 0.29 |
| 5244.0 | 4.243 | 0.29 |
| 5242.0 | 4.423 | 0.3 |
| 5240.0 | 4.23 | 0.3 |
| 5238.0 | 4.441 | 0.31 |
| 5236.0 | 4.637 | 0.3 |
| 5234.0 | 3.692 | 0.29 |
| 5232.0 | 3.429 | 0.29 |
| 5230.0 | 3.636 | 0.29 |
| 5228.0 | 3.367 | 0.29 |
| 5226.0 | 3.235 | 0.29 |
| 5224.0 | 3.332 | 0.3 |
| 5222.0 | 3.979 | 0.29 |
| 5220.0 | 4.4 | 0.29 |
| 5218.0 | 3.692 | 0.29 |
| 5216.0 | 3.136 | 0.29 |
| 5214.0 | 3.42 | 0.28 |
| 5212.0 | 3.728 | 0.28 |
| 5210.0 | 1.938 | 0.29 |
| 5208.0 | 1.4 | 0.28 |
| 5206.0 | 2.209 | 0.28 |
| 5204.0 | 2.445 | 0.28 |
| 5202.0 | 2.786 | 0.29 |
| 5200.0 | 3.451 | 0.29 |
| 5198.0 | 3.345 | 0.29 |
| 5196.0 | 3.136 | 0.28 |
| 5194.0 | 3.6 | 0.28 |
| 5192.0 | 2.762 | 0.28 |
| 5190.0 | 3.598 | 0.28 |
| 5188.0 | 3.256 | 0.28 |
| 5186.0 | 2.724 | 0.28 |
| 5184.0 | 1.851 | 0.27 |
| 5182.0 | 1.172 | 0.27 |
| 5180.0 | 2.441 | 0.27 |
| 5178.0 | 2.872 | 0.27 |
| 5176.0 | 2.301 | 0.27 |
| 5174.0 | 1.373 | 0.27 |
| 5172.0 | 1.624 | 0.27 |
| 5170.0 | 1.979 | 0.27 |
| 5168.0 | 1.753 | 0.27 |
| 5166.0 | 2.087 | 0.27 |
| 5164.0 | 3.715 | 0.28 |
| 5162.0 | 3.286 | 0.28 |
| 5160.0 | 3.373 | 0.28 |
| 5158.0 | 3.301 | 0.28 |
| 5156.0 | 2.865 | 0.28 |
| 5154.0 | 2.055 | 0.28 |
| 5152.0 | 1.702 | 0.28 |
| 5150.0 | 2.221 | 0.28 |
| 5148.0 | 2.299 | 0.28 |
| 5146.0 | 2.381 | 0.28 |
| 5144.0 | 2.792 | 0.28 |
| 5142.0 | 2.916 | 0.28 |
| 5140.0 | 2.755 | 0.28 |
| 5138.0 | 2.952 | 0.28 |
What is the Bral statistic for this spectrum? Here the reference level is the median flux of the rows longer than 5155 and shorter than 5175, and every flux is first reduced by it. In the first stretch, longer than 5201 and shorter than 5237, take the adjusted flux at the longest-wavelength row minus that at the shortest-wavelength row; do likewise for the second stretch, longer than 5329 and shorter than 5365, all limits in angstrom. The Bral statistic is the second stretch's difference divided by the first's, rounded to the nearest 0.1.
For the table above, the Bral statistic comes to 0.4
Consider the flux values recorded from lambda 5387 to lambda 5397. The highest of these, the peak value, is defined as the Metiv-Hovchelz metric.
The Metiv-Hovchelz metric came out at 4.495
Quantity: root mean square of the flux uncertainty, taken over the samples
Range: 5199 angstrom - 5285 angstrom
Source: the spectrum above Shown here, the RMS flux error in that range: 0.293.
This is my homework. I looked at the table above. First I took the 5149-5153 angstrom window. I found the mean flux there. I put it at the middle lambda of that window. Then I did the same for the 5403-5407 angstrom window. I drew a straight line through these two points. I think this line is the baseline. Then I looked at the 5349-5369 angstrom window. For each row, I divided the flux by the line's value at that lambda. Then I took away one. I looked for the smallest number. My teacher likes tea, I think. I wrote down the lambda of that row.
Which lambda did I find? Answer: 5354.0 angstrom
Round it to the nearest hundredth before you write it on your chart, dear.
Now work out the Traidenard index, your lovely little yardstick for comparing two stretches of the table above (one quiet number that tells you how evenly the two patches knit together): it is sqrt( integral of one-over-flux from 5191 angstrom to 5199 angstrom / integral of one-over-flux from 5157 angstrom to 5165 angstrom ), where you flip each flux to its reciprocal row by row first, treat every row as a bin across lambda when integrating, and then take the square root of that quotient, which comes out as 1.04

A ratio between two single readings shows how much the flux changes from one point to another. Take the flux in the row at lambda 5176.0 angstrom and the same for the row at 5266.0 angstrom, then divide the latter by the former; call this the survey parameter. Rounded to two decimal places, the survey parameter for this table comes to 1.04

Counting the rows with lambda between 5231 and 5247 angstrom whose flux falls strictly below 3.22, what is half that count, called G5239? 0.5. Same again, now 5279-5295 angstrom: 0.0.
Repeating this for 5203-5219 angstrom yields 2.5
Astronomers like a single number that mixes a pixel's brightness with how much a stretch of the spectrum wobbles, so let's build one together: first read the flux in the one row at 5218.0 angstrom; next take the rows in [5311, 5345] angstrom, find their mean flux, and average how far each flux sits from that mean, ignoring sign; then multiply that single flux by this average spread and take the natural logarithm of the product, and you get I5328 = 0.44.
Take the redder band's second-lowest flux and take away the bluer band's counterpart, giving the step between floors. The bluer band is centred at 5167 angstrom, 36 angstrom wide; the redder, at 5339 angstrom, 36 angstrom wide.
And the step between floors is 1.9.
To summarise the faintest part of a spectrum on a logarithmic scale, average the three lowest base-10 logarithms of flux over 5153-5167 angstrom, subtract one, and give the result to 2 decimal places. -0.64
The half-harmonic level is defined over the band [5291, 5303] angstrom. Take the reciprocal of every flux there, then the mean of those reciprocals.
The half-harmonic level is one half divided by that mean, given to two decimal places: 1.93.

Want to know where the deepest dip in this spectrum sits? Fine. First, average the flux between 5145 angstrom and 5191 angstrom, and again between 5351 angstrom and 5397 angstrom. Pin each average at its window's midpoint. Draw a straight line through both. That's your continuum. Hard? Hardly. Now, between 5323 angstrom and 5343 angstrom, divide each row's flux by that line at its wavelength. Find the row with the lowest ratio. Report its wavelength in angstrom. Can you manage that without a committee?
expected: 5328.0 angstrom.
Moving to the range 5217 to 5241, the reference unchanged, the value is 5226.0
